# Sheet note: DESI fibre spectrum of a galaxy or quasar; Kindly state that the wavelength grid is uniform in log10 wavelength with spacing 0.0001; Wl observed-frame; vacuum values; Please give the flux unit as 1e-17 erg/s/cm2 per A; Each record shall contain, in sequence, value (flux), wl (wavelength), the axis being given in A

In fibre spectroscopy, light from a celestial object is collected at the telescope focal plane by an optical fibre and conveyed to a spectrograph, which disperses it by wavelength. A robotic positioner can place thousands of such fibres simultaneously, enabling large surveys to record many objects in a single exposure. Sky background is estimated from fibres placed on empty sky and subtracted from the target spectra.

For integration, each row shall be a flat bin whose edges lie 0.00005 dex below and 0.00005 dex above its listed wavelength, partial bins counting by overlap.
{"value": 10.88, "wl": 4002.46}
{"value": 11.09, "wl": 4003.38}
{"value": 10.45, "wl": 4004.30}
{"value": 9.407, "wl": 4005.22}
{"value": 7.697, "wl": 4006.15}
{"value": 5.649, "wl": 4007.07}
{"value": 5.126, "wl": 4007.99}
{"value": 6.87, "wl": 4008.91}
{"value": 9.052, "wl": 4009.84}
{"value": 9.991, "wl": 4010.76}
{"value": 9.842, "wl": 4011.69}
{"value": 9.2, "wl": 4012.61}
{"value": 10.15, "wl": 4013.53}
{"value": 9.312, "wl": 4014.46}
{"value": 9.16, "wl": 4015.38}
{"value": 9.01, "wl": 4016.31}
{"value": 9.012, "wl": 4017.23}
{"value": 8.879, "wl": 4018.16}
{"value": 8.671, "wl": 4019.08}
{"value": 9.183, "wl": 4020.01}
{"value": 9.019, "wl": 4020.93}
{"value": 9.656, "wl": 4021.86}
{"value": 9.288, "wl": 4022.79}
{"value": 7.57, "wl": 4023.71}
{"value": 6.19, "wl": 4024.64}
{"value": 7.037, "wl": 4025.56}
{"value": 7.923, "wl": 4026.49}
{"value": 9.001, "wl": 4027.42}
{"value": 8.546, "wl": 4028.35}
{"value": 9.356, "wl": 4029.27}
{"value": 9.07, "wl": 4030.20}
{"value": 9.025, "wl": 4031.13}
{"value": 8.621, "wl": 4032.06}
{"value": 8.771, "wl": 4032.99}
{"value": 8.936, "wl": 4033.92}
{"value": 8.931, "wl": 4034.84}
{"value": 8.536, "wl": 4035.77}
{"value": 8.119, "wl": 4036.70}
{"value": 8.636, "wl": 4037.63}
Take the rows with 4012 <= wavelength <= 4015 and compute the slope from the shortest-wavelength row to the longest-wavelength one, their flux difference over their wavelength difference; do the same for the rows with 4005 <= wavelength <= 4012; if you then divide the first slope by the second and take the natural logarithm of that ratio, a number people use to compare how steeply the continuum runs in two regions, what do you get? -0.1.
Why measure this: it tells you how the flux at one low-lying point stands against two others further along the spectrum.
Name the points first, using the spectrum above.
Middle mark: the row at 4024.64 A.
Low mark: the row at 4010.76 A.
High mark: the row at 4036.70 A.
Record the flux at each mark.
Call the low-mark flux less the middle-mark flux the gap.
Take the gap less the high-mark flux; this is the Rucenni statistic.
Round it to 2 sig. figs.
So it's -4.3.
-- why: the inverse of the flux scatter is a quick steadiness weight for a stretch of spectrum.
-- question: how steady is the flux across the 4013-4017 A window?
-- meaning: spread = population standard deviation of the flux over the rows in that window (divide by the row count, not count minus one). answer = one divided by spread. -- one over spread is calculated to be 2.3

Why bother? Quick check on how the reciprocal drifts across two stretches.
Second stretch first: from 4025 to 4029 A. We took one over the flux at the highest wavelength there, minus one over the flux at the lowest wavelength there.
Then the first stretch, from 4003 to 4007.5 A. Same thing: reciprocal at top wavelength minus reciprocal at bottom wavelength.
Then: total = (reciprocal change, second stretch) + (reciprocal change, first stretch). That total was 0.06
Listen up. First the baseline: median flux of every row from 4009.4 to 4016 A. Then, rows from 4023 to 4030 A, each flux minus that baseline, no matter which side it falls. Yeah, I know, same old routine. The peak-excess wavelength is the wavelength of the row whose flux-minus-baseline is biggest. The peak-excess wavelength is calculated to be 4029.27 A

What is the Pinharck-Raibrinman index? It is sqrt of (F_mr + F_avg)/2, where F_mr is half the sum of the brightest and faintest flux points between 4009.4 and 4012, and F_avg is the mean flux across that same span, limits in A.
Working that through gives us 3.09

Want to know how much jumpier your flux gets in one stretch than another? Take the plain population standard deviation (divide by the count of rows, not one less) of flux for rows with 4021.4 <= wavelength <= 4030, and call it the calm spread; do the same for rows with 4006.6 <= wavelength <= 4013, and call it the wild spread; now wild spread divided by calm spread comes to 1.7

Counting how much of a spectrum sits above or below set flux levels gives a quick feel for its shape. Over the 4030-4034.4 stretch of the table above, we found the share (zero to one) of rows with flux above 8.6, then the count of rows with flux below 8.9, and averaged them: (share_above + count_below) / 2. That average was 1.50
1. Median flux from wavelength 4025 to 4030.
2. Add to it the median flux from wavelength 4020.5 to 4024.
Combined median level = 17.7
